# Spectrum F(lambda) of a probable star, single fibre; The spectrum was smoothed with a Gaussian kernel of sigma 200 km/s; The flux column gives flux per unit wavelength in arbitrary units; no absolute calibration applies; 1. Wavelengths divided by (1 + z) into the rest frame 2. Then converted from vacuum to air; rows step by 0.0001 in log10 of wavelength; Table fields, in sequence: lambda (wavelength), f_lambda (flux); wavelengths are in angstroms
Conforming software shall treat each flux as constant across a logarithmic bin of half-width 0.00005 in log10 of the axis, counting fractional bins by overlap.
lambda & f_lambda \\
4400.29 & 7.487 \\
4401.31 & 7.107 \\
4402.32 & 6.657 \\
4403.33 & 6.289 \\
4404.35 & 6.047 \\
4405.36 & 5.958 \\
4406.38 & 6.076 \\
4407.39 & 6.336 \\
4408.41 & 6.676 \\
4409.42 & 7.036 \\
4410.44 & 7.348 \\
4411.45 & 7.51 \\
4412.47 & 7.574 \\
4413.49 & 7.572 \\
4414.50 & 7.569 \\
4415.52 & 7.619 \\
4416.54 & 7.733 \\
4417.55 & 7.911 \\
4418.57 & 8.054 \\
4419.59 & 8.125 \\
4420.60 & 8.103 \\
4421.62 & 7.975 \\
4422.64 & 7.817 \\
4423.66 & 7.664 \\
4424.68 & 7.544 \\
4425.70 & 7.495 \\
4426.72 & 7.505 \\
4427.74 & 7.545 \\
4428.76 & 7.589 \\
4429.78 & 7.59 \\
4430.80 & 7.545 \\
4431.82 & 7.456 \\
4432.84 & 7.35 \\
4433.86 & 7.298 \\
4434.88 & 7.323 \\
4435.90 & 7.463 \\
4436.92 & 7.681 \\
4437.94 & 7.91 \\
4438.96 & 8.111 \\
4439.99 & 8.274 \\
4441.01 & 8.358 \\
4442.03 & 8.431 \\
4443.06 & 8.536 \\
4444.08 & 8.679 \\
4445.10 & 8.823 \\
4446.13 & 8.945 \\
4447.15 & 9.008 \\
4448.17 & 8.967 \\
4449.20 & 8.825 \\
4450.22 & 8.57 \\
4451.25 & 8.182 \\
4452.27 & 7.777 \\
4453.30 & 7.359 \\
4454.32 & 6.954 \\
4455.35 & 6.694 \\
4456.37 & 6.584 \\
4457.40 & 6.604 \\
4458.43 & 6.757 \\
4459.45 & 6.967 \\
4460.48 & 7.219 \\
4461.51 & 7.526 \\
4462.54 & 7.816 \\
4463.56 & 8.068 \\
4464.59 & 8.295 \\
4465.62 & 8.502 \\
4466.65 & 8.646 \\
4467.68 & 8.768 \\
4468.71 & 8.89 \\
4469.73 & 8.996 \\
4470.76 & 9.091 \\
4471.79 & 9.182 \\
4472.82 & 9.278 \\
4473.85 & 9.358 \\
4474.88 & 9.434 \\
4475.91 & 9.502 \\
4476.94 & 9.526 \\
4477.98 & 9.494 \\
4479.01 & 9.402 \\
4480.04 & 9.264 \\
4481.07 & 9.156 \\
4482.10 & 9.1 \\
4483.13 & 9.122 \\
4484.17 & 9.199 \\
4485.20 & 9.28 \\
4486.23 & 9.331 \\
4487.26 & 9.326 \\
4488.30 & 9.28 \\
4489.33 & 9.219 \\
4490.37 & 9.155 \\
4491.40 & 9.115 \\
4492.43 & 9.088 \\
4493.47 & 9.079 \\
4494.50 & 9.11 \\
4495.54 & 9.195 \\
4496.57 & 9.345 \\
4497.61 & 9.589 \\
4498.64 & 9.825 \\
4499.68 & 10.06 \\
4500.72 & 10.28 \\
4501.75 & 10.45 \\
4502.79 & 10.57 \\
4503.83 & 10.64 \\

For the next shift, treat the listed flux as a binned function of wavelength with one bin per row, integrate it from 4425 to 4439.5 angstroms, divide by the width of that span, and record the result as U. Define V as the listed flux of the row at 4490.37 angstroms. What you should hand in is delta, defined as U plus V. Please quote 16.7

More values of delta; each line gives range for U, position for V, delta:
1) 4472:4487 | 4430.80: 16.9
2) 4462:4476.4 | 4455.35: 15.5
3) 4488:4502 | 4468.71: 18.4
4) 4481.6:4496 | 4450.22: 17.8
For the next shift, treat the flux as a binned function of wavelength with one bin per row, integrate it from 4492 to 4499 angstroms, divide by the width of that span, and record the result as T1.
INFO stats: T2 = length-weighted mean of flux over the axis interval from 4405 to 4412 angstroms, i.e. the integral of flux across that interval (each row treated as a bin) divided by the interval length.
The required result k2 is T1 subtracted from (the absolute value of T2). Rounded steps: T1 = 9.3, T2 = 6.7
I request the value -2.6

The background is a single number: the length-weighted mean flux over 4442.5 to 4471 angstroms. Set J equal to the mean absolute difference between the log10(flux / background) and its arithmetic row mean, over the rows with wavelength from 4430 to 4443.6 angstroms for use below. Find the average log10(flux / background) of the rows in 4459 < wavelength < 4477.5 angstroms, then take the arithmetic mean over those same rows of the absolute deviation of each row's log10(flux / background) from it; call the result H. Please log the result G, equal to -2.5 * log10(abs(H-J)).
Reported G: 4.8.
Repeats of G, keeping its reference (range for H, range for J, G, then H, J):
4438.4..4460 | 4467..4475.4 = 3.7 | 0.043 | 0.009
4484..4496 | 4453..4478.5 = 3.3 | 0.004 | 0.051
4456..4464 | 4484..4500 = 4.3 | 0.028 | 0.009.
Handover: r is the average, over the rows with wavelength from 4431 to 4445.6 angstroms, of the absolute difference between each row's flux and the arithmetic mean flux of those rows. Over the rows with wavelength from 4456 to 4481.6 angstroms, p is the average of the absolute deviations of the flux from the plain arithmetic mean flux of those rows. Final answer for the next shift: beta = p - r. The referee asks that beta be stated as 0.37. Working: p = 0.8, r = 0.5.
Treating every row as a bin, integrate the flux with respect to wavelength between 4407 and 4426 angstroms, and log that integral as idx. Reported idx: 144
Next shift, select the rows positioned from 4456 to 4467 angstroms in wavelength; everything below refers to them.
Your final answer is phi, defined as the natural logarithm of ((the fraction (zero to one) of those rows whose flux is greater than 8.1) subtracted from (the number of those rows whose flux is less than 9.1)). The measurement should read 2.4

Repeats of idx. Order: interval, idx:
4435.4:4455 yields 162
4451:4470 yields 146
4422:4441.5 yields 149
